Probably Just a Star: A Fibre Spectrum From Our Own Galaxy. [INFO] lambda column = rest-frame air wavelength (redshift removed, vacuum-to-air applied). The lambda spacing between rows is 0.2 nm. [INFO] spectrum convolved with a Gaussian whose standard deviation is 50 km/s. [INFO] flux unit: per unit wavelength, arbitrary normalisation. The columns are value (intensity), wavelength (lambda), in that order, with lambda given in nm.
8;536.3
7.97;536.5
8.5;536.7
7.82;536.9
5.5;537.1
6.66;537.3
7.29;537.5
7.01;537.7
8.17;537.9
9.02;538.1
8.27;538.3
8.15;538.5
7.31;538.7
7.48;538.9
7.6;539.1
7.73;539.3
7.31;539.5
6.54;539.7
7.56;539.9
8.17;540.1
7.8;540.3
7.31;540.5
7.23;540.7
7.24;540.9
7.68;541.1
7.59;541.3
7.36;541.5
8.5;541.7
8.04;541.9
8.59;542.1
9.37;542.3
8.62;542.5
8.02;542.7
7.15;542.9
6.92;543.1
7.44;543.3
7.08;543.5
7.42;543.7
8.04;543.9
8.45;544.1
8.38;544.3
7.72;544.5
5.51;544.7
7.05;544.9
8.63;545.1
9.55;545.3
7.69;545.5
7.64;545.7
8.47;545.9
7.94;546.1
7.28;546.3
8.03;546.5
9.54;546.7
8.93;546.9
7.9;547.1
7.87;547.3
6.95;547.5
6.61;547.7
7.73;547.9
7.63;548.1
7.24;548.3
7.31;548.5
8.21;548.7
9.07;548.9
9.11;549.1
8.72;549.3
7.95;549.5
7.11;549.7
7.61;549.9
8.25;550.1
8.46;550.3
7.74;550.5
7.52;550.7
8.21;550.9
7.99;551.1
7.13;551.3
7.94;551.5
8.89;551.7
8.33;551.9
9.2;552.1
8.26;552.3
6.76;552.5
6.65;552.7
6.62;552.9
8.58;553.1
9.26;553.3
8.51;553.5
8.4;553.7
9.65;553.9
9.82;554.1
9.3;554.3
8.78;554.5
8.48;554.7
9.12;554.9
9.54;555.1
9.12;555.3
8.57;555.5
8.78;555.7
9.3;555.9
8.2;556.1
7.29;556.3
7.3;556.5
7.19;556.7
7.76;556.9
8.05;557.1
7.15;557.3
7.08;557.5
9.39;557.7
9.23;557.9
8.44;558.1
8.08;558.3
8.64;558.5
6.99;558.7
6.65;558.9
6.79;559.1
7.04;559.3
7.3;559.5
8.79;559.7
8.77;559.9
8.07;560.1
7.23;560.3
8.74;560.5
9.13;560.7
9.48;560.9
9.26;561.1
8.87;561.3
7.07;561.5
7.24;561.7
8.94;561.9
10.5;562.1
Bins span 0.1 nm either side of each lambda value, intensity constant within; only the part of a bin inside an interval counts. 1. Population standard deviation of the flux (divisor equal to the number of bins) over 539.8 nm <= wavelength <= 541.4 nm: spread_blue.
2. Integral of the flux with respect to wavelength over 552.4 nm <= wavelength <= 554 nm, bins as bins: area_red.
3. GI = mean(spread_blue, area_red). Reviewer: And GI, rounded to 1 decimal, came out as 6.6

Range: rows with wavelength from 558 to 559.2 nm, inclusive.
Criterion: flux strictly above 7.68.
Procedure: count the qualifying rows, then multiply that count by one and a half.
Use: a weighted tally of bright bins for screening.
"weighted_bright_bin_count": 4.5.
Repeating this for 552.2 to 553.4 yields 4.5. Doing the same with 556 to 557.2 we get 4.5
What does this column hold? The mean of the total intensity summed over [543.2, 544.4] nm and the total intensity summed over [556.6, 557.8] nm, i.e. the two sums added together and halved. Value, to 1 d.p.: 46.7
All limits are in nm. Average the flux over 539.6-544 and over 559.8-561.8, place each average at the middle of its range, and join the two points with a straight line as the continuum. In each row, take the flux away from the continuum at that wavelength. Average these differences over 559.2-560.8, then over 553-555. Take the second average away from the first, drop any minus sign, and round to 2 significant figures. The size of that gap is 1.1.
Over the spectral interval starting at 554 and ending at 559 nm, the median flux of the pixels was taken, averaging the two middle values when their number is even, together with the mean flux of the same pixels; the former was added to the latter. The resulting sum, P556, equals 16.8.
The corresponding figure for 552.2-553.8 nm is 16.2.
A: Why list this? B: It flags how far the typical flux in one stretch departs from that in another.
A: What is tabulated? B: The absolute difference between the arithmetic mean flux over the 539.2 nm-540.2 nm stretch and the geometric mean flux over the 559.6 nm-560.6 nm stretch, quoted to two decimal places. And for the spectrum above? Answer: 0.83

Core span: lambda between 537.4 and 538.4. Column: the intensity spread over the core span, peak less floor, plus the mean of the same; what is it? 10.0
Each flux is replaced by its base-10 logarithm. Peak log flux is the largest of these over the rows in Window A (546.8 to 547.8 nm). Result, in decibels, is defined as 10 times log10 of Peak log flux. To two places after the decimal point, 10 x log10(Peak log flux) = -0.22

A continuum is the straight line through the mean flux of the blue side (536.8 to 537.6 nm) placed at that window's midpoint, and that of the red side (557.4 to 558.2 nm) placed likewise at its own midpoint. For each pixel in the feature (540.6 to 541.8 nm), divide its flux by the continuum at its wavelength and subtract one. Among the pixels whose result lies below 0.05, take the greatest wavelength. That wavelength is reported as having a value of 541.5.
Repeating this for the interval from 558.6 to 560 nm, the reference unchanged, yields 559.9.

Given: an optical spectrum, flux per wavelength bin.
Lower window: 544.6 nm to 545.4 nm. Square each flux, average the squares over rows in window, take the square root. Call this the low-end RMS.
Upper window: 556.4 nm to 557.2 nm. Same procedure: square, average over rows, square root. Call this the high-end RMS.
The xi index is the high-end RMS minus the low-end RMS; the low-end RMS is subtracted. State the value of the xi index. -0.26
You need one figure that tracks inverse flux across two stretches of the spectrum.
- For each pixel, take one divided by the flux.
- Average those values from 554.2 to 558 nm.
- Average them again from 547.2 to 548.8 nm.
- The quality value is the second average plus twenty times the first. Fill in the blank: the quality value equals 2.54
